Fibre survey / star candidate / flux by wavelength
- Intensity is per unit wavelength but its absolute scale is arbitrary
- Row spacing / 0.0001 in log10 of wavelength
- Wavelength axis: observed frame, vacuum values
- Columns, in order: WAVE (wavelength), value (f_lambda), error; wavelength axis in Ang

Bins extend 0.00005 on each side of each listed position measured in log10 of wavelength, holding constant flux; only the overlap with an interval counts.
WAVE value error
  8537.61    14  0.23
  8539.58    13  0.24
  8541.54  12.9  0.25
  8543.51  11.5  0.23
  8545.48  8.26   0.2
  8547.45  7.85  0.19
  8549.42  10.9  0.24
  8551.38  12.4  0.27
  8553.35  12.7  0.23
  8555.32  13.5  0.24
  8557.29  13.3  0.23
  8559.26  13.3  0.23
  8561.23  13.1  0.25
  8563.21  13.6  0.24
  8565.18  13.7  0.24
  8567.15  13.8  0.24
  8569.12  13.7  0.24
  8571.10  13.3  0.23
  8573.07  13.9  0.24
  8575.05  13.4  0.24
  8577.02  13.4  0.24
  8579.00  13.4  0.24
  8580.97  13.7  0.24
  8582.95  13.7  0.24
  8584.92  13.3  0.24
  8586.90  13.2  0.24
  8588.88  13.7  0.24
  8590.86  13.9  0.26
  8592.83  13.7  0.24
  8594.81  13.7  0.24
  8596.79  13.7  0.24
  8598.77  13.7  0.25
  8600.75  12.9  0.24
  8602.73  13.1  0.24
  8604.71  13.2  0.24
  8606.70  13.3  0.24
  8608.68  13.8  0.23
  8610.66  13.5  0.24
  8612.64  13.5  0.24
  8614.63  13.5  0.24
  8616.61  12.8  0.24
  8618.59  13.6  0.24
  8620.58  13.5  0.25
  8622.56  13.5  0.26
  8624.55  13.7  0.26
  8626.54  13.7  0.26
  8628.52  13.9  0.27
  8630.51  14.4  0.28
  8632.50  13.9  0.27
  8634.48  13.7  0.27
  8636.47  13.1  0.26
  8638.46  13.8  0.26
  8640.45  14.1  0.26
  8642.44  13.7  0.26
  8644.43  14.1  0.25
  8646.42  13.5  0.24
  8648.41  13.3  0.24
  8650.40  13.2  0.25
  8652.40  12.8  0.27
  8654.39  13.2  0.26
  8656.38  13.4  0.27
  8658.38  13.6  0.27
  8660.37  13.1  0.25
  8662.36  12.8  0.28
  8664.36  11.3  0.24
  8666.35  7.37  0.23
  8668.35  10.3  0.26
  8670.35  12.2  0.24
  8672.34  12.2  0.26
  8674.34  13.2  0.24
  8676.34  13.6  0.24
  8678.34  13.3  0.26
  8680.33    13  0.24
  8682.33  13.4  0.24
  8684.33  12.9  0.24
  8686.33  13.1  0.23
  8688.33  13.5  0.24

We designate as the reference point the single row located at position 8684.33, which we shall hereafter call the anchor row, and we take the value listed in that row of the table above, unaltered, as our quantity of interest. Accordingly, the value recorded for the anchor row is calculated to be 12.9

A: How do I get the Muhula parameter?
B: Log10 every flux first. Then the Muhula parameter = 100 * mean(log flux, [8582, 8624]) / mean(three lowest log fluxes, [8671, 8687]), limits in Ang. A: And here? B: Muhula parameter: 102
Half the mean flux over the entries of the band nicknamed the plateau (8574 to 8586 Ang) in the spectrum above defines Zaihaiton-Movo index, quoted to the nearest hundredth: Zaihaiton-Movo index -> 6.74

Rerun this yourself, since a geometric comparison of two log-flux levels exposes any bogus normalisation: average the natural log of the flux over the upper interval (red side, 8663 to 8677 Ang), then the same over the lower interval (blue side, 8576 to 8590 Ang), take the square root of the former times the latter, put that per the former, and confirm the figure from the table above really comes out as 1.037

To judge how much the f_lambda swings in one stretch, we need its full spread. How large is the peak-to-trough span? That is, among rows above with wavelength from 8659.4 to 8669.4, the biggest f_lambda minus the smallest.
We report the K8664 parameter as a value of 5.7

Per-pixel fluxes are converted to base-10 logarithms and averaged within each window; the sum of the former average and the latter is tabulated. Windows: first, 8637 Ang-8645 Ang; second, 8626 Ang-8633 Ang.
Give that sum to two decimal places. 2.29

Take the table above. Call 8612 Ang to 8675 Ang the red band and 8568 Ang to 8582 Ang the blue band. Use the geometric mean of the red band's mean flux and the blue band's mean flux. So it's 13.3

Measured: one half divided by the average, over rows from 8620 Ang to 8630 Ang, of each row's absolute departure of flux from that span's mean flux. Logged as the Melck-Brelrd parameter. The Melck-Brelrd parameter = 3.9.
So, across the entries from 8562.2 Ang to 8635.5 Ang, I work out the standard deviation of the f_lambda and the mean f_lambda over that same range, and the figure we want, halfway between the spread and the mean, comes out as 6.93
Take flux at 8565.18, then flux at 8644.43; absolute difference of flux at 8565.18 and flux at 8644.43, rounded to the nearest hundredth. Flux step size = 0.40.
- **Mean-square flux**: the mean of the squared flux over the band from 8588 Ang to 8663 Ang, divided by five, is 36.6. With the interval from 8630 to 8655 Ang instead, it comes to 37.0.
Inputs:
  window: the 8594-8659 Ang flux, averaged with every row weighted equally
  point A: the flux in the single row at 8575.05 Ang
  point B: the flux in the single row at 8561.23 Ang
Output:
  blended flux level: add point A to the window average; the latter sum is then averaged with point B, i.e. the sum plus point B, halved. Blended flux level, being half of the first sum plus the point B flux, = 20.0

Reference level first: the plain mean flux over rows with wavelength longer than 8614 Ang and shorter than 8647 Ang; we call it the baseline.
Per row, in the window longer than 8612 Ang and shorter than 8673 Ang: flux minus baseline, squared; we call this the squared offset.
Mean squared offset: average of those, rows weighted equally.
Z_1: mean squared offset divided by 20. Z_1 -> 0.11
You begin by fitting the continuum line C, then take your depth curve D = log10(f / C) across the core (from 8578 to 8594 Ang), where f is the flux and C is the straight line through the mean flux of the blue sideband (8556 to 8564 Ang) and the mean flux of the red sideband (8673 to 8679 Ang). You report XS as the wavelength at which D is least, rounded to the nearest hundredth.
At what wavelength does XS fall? 8586.90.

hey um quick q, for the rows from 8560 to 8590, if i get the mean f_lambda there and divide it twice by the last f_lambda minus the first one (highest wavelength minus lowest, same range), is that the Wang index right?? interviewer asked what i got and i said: 38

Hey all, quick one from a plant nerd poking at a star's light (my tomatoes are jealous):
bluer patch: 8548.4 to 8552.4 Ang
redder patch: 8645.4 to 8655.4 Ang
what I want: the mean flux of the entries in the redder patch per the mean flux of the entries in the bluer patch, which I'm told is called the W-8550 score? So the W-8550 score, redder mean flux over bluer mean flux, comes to 1.13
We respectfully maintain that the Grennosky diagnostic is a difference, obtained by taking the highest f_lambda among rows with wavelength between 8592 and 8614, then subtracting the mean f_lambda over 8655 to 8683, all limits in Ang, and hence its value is 1.5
